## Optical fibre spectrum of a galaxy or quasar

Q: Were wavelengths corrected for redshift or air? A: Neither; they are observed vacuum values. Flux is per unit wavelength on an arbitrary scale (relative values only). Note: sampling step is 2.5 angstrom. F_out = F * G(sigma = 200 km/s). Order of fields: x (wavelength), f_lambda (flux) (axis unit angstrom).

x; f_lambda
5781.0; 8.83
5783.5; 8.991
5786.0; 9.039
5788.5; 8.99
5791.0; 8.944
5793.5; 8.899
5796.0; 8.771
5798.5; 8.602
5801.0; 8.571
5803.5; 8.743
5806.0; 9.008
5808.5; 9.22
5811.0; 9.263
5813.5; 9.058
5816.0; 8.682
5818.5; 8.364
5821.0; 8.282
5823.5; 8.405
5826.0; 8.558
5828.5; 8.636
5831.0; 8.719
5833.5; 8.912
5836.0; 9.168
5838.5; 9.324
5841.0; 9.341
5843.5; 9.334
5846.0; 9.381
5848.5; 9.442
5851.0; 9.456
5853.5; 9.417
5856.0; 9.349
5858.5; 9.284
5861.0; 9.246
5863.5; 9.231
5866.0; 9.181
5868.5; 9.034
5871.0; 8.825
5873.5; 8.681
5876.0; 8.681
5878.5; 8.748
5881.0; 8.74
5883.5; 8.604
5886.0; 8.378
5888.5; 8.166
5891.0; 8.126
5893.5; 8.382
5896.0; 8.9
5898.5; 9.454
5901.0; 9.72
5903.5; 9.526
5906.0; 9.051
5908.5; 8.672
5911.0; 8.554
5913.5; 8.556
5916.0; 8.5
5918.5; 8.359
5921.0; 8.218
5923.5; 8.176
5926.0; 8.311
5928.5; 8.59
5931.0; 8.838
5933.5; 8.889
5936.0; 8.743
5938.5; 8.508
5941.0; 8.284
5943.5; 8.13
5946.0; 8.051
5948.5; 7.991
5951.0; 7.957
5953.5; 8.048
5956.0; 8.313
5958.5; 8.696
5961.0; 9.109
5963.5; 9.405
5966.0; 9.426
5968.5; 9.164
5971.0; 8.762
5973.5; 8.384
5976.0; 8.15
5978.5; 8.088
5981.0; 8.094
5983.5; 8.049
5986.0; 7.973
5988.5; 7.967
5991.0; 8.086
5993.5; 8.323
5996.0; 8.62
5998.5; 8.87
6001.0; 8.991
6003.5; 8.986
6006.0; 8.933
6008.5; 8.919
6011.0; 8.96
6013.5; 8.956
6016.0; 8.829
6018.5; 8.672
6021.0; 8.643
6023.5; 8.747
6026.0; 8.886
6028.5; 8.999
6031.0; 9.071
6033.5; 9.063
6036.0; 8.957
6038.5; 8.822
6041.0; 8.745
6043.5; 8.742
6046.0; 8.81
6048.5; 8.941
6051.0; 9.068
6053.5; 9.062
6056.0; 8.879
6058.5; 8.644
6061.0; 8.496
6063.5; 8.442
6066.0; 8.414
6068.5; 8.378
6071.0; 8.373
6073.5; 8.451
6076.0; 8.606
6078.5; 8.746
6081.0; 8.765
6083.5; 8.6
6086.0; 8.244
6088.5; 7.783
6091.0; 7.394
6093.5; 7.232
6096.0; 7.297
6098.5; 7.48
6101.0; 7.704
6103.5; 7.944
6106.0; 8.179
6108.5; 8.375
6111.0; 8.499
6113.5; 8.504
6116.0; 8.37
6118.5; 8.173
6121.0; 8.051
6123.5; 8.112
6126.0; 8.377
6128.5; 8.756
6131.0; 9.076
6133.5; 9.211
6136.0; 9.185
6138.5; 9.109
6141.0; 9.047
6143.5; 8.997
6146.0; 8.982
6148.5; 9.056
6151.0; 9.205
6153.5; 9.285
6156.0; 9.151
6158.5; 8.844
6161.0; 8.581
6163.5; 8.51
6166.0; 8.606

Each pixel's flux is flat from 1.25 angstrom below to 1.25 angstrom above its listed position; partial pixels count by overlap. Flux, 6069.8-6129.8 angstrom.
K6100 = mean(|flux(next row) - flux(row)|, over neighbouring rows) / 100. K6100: 0.0019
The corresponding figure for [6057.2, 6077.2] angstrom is 0.0007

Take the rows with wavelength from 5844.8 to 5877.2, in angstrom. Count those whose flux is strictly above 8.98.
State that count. 10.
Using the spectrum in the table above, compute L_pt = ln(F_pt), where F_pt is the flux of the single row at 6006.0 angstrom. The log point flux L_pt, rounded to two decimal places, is 2.19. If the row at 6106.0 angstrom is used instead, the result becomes 2.10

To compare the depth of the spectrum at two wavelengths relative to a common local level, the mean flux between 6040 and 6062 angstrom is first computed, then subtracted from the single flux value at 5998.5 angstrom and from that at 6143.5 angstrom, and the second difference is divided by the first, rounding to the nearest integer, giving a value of 4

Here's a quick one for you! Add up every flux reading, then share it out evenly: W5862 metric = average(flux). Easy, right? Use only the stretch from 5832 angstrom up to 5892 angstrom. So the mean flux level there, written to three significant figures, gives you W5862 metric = 9.00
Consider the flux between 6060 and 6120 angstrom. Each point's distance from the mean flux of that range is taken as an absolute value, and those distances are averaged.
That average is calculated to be 0.37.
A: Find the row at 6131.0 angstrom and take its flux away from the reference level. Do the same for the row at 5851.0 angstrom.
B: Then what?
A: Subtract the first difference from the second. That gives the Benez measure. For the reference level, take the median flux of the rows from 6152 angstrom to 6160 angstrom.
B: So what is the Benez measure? -0.38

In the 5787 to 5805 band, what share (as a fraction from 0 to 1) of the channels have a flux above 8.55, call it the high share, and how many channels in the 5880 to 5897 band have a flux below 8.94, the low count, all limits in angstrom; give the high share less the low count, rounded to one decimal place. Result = -6.0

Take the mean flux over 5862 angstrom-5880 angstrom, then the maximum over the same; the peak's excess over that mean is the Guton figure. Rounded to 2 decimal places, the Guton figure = 0.32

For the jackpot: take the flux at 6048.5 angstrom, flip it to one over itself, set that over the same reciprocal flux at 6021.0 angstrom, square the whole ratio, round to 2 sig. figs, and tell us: 0.93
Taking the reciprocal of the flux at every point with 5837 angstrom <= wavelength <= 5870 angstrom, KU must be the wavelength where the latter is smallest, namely 5851.0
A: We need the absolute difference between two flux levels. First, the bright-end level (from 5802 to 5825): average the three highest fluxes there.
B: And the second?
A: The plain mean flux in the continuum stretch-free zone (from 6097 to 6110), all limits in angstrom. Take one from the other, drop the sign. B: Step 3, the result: 1.2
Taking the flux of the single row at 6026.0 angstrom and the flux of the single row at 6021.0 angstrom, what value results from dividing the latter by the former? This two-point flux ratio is 0.97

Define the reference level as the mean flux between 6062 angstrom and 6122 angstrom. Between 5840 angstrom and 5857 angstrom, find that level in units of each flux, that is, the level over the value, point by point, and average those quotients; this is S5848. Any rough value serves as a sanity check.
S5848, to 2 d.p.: 0.87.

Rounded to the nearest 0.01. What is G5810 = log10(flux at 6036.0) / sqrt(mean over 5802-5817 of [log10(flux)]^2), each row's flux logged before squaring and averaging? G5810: 1.00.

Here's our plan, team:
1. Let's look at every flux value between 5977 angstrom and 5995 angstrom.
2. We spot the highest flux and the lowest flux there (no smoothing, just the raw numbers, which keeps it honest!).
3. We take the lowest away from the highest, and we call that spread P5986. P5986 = 0.36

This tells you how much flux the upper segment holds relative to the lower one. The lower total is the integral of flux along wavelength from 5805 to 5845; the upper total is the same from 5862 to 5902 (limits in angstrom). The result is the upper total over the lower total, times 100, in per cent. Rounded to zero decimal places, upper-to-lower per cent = 99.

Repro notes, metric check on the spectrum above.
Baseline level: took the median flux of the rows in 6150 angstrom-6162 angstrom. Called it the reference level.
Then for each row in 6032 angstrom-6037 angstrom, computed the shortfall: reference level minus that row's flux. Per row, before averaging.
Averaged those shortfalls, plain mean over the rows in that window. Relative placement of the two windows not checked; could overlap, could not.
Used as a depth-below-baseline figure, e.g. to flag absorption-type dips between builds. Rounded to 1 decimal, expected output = 0.1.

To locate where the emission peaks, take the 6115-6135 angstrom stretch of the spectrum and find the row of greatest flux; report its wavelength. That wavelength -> 6133.5 angstrom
